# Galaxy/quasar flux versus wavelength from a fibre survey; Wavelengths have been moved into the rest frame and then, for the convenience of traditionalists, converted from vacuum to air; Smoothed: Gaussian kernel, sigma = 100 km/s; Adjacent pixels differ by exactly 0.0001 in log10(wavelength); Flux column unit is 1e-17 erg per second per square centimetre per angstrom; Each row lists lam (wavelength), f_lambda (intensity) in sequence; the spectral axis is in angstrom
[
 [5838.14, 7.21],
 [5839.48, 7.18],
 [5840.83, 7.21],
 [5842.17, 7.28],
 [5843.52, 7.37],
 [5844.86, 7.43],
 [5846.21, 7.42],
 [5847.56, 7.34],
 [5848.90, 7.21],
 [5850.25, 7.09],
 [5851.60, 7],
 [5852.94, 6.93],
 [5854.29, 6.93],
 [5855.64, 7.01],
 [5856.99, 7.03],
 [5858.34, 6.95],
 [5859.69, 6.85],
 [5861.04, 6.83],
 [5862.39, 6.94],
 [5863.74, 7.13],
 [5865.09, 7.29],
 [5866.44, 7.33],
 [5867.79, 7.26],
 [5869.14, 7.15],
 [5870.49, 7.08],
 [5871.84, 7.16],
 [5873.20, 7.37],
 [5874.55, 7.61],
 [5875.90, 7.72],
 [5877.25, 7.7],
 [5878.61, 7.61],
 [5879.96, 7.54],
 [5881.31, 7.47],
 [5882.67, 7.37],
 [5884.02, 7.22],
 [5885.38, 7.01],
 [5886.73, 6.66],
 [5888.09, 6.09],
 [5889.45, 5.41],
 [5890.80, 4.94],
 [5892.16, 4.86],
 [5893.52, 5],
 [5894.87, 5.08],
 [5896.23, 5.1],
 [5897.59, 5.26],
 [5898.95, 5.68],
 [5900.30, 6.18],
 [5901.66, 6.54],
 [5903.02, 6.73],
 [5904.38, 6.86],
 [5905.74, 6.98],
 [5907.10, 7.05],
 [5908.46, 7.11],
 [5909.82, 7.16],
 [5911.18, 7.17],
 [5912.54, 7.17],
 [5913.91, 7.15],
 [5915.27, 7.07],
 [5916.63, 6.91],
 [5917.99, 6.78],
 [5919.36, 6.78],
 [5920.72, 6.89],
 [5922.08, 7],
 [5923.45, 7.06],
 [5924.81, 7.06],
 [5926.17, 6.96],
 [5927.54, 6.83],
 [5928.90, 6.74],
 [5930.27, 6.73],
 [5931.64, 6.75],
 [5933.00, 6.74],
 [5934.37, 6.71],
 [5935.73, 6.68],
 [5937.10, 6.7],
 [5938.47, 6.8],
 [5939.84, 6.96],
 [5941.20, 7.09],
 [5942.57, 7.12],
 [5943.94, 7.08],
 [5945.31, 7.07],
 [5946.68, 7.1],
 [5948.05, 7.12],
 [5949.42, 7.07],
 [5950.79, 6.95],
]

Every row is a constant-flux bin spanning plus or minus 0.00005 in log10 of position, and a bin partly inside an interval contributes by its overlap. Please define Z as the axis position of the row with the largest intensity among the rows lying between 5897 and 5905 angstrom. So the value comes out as 5904.38 angstrom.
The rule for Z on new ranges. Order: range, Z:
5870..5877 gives 5875.90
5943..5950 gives 5948.05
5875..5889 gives 5875.90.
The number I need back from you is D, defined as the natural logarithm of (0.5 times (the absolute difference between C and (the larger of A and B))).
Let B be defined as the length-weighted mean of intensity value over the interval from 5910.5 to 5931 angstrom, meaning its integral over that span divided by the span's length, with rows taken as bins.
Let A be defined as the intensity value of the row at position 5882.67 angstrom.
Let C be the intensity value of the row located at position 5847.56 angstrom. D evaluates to -4.2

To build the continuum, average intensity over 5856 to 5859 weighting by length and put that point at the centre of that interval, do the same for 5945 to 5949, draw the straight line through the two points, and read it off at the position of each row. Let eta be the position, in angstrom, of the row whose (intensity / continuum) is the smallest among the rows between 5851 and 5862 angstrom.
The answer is 5861.04 angstrom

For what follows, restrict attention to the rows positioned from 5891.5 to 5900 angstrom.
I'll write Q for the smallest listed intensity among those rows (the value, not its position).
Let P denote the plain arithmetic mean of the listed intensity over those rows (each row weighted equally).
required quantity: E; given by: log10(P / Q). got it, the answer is 0.026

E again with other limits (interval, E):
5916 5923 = 0.006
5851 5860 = 0.007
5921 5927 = 0.004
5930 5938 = 0.002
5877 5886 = 0.025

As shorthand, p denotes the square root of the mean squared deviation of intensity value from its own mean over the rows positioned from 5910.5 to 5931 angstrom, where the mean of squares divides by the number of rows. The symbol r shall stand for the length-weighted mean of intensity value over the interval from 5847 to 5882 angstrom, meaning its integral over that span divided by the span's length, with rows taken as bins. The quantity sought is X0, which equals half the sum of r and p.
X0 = 3.7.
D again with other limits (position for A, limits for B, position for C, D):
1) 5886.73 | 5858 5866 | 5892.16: 0.1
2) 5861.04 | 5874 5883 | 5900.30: -0.4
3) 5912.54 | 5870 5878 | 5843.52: -3.3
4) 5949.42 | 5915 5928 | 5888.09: -0.7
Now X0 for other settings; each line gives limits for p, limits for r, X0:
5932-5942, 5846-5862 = 3.6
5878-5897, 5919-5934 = 4.0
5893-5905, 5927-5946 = 3.8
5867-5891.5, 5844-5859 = 3.9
